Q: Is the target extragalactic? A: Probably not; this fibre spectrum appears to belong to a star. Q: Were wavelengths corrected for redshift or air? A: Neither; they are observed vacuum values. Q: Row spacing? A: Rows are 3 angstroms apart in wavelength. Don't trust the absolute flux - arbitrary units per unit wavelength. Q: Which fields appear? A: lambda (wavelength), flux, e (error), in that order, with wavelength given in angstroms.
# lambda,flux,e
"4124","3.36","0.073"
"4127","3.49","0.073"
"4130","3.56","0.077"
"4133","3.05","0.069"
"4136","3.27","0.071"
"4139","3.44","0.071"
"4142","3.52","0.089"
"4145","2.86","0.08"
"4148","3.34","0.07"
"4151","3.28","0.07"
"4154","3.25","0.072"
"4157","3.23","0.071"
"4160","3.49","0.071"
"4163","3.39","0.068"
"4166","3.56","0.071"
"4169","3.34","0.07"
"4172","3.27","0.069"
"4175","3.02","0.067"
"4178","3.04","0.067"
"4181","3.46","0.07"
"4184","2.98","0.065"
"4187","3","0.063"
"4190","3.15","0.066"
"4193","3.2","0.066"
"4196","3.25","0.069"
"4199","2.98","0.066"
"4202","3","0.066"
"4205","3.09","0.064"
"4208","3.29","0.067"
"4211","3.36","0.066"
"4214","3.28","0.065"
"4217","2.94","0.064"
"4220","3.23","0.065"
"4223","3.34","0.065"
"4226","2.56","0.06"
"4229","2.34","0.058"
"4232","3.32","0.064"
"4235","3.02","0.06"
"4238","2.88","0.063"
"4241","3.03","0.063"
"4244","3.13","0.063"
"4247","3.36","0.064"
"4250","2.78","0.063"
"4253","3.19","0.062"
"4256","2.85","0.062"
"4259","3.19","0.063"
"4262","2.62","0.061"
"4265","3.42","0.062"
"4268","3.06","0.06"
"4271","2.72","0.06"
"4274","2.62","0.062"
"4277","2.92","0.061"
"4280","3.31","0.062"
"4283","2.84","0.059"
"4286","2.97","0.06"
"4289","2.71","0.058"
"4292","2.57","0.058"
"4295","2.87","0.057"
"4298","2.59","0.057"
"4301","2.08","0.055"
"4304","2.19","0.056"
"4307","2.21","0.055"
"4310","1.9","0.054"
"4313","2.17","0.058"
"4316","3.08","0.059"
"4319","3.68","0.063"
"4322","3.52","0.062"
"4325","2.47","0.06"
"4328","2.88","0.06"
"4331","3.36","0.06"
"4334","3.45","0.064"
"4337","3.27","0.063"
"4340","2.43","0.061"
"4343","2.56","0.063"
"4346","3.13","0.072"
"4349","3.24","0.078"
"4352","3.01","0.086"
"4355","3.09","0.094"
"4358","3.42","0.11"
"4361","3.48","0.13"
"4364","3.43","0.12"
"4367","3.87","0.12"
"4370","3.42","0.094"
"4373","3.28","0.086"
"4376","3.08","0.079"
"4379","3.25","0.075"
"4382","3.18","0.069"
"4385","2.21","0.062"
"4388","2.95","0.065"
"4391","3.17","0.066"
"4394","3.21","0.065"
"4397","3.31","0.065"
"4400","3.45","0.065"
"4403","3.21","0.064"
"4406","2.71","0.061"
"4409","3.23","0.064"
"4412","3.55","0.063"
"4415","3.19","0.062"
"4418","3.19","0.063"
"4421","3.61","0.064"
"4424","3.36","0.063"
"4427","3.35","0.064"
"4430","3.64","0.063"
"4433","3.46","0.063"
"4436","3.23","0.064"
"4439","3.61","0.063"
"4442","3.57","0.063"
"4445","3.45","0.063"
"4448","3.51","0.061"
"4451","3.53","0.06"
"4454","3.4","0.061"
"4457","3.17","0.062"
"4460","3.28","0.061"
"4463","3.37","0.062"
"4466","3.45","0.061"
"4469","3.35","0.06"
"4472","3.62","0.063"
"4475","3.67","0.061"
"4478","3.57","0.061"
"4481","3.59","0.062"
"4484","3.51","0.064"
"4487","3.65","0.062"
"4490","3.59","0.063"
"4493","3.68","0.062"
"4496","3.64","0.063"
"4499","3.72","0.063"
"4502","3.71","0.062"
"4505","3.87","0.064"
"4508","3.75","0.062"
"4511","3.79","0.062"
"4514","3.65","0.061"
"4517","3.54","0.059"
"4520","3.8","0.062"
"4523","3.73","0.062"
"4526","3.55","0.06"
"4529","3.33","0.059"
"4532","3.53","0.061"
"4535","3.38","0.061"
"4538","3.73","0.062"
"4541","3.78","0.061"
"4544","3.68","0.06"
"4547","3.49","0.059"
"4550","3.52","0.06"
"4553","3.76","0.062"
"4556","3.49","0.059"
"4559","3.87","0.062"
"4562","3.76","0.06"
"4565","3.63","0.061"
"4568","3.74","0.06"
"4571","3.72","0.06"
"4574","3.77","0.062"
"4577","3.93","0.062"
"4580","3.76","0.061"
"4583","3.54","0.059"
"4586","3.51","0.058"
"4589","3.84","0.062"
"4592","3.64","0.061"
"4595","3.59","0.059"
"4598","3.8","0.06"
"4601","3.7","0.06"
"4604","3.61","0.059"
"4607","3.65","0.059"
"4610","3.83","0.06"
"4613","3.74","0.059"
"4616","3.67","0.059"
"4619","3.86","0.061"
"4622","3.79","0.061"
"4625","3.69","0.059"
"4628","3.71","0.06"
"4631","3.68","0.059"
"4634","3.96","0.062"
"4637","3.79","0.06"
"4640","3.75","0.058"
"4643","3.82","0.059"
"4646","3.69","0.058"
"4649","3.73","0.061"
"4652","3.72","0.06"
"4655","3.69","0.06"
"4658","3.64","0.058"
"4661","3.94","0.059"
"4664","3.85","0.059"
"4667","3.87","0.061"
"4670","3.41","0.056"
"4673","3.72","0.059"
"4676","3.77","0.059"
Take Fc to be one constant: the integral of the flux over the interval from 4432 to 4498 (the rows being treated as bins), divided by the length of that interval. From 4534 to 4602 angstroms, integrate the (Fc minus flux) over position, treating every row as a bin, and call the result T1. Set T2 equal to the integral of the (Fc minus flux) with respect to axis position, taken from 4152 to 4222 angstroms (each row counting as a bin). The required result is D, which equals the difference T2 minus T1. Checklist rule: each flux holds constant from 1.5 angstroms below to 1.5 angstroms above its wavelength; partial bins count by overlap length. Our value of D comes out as 33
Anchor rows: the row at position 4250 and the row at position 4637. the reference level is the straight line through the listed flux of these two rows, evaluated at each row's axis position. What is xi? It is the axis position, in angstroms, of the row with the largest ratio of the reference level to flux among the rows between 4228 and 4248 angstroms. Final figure 4229 angstroms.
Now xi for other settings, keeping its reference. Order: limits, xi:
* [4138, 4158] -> 4145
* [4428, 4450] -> 4436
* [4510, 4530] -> 4529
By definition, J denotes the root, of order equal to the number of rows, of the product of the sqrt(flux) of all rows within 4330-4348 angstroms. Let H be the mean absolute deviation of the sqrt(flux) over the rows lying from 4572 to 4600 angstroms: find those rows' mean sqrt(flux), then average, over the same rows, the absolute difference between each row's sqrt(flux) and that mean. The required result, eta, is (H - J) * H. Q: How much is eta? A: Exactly -0.055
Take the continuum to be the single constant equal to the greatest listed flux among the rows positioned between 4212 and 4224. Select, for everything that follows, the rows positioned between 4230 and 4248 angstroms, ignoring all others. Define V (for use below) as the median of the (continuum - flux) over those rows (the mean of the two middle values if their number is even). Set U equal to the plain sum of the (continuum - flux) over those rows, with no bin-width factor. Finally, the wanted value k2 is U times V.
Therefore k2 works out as 0.3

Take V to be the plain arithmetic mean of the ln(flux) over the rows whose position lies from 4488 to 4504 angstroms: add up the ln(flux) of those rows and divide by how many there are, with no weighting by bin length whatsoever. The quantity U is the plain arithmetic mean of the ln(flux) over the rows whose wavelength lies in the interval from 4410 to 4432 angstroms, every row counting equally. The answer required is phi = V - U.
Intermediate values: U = 1.23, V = 1.30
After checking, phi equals 0.07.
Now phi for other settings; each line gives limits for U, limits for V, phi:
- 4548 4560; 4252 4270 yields -0.18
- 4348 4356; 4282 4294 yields -0.12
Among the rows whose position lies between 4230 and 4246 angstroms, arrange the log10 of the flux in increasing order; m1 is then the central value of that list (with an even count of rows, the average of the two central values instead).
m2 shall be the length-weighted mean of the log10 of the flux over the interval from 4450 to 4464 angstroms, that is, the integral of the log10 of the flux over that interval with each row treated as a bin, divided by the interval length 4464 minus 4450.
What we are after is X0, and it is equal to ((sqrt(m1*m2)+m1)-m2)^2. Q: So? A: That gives 0.211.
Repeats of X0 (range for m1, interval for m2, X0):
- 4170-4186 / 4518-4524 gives 0.190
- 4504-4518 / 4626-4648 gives 0.328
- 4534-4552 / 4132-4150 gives 0.334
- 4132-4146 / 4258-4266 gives 0.282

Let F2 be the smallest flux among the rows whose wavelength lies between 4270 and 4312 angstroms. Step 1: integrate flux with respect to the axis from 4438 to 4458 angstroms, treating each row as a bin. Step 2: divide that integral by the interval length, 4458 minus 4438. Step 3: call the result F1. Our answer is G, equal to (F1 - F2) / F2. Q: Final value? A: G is 0.8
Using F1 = 3.47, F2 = 1.9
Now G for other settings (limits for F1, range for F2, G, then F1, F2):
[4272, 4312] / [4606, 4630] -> -0.3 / 2.59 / 3.65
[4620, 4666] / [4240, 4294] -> 0.5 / 3.77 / 2.57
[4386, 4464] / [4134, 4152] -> 0.2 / 3.33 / 2.86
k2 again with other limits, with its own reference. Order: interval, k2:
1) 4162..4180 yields 0.0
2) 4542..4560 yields 0.5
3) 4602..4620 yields 0.8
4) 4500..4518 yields 0.9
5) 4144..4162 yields 0.0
